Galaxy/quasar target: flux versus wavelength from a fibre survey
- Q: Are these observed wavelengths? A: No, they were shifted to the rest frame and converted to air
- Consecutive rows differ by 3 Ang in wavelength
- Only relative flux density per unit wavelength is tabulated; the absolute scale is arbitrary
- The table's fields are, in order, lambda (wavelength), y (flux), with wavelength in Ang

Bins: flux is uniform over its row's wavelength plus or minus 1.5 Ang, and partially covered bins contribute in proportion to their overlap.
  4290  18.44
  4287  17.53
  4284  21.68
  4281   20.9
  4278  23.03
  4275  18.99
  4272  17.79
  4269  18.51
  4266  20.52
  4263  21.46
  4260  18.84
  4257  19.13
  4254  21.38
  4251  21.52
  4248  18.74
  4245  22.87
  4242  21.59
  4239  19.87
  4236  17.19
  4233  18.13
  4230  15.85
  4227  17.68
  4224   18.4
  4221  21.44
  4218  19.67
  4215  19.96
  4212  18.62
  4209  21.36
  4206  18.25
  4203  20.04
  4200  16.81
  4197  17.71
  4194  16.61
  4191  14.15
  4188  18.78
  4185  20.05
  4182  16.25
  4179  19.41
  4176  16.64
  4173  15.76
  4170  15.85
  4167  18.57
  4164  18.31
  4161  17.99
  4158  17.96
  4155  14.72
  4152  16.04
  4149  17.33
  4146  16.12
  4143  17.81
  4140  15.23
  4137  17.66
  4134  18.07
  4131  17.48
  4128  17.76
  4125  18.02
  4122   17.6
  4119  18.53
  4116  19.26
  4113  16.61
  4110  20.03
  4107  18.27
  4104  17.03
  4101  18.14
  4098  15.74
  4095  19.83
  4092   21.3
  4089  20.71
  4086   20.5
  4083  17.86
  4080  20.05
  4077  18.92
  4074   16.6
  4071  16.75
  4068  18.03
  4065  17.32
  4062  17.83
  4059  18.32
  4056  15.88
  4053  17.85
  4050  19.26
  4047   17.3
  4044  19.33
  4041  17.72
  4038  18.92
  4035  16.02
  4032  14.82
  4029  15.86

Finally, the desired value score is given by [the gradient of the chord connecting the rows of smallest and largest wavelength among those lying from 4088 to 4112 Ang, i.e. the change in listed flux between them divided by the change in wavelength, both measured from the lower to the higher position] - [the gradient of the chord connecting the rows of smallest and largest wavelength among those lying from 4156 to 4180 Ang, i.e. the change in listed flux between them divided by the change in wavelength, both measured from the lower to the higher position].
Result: -0.1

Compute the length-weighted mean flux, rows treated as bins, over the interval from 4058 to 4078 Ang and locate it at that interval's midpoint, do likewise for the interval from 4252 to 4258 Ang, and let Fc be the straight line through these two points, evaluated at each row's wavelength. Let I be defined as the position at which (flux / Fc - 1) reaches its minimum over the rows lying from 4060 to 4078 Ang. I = 4074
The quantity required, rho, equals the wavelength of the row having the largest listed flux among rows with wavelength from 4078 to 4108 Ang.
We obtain 4092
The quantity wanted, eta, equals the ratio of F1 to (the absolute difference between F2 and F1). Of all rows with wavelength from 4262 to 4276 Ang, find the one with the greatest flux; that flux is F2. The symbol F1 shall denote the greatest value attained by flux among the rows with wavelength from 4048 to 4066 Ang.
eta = 9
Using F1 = 19.26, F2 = 21.46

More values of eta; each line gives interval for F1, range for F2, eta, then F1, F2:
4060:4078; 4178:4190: 17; 18.92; 20.05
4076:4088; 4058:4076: 9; 20.5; 18.32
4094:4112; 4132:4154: 10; 20.03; 18.07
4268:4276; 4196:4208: 18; 18.99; 20.04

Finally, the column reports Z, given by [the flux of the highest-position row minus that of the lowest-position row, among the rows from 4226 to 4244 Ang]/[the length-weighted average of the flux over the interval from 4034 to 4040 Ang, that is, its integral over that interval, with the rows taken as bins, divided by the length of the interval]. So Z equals 0.22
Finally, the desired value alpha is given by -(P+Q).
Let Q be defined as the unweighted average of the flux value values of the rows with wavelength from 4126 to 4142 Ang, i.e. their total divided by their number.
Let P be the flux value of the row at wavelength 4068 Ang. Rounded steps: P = 18.03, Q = 17.2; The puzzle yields -35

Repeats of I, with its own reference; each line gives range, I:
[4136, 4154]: 4140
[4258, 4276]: 4272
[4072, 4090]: 4074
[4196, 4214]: 4200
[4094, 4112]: 4098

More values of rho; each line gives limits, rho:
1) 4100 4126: 4110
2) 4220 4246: 4245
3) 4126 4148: 4134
